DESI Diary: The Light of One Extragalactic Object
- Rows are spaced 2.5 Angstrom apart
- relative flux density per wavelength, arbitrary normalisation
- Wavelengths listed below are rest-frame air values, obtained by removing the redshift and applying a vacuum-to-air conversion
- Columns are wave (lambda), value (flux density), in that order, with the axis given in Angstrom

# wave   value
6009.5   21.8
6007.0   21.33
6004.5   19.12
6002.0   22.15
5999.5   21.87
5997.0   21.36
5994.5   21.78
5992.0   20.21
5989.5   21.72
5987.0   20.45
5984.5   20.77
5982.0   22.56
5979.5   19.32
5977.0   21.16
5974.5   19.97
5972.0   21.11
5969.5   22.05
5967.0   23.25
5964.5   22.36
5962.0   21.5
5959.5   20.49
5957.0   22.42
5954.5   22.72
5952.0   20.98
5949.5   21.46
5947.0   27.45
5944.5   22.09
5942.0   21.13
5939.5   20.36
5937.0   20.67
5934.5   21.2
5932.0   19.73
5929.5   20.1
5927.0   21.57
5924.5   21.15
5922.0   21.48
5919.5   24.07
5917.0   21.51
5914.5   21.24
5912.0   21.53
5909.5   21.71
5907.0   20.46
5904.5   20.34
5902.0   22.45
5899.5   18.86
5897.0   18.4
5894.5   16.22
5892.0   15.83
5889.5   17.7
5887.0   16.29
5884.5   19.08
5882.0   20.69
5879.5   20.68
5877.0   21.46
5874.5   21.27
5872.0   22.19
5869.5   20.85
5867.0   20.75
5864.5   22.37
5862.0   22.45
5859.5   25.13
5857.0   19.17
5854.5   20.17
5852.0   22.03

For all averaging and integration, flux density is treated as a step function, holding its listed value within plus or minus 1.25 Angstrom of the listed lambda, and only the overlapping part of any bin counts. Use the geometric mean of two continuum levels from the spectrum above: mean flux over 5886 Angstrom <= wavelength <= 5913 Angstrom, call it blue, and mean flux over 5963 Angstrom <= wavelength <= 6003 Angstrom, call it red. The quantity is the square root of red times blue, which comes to 20.2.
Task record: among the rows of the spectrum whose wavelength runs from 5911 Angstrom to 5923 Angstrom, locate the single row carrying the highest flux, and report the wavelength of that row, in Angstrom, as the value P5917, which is 5919.5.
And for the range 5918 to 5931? 5919.5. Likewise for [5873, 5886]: 5877.0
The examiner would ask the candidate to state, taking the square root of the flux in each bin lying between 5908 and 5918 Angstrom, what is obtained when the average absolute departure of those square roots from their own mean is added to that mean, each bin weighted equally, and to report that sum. 4.65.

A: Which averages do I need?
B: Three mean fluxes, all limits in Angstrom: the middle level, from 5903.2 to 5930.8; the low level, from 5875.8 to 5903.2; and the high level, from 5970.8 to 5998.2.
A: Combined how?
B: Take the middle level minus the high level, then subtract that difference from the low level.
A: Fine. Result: 18.4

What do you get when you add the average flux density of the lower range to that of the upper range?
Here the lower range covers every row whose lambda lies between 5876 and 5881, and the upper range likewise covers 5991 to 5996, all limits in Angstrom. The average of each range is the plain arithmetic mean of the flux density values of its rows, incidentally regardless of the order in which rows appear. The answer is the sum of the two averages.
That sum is 42.1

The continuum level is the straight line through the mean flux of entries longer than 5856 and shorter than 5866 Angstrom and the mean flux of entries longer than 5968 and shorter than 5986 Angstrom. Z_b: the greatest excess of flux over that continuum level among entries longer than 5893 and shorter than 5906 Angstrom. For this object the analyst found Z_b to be 0.6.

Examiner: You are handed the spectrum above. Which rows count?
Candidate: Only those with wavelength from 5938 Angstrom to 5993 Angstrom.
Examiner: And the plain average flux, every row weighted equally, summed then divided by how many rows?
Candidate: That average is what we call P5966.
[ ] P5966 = 21.6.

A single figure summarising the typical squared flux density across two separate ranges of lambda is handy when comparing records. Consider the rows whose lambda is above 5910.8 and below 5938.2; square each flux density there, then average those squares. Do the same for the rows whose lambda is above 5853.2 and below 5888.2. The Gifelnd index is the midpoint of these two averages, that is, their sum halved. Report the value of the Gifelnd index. 448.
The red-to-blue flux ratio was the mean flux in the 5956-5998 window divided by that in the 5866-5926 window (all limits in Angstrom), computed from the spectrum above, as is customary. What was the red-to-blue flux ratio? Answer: 1.05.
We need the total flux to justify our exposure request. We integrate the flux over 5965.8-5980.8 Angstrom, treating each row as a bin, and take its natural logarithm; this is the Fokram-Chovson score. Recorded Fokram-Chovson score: 5.759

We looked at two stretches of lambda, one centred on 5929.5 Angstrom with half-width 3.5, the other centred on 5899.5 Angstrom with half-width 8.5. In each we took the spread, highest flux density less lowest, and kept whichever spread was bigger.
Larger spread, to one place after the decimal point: 6.6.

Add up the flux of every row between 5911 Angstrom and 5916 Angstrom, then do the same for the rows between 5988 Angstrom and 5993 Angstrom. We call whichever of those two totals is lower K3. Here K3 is 41.9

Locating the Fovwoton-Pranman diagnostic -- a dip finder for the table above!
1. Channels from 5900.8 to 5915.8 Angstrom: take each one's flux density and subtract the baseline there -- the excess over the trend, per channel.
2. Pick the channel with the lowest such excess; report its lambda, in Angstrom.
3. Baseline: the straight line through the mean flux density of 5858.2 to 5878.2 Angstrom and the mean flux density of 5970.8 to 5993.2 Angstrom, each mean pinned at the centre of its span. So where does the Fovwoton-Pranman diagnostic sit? 5904.5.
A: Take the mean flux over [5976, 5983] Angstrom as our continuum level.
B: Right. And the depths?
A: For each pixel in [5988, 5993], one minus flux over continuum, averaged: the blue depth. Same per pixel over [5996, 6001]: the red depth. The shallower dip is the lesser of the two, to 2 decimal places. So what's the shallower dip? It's -0.03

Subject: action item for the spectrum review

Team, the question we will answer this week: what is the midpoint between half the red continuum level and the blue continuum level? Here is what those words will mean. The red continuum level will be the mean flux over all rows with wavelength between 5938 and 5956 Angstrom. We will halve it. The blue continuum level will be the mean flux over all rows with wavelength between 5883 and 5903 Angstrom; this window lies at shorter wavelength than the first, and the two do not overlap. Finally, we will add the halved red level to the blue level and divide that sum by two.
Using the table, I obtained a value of 14.6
